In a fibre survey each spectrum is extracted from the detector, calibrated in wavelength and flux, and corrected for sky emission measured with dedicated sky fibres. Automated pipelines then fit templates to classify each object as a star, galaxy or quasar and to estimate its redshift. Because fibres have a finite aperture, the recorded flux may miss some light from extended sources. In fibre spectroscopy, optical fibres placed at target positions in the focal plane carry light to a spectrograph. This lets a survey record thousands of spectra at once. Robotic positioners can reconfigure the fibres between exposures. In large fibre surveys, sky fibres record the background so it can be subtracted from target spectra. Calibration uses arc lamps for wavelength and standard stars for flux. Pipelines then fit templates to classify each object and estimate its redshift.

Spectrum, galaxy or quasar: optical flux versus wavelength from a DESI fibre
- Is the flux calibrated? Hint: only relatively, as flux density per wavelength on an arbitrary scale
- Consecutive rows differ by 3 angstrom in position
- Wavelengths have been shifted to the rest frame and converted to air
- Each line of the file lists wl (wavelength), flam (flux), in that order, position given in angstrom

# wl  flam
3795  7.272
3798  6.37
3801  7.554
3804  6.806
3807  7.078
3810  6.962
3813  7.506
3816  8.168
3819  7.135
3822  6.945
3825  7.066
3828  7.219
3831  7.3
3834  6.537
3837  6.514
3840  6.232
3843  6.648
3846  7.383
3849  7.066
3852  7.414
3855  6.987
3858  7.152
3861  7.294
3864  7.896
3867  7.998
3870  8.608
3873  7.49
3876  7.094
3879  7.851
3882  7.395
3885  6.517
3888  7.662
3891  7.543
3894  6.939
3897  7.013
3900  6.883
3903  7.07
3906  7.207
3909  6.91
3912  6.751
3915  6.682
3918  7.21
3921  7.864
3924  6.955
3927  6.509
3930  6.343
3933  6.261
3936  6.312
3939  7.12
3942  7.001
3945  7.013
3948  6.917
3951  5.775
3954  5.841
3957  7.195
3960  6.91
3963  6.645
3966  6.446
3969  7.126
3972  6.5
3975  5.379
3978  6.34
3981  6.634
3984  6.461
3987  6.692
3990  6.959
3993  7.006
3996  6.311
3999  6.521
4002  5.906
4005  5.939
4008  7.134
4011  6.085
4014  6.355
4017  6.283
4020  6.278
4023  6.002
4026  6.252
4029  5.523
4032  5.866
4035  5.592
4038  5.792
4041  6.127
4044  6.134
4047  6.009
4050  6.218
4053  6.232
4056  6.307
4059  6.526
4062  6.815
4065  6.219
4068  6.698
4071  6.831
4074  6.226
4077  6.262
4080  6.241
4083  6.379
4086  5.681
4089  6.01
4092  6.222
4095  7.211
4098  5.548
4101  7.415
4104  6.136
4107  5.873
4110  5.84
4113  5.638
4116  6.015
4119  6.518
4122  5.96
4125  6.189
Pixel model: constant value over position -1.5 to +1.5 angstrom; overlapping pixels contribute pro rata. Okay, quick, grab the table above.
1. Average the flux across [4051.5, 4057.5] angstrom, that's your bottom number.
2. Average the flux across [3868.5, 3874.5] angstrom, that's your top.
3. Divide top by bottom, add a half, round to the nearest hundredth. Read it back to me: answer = 1.78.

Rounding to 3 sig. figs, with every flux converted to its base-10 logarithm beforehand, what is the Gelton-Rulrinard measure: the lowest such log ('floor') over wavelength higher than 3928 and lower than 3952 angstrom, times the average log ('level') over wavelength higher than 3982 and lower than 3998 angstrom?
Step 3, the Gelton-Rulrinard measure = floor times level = 0.628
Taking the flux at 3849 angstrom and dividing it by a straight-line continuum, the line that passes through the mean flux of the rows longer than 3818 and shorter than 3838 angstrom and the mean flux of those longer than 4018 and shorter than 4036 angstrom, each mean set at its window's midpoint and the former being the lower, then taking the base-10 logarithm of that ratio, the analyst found 0.013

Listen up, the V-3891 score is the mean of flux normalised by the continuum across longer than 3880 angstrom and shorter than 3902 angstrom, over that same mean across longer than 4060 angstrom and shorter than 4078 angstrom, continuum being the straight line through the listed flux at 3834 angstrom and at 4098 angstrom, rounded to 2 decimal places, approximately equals 0.98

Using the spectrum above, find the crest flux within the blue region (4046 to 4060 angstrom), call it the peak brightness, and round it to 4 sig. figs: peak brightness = 6.526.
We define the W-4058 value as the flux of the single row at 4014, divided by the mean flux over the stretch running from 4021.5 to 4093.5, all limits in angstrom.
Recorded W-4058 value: 1.03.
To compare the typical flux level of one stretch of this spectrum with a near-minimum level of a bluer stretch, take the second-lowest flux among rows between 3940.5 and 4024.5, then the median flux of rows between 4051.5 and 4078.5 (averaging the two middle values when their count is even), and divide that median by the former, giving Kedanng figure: 1.09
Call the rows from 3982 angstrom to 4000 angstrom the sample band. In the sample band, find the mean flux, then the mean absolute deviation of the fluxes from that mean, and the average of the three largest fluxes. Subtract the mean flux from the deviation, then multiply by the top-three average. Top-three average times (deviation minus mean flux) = -44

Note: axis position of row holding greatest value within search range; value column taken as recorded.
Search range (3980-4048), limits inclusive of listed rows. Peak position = 4008 angstrom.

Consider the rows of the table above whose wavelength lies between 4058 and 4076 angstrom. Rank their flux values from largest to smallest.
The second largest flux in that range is 6.815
